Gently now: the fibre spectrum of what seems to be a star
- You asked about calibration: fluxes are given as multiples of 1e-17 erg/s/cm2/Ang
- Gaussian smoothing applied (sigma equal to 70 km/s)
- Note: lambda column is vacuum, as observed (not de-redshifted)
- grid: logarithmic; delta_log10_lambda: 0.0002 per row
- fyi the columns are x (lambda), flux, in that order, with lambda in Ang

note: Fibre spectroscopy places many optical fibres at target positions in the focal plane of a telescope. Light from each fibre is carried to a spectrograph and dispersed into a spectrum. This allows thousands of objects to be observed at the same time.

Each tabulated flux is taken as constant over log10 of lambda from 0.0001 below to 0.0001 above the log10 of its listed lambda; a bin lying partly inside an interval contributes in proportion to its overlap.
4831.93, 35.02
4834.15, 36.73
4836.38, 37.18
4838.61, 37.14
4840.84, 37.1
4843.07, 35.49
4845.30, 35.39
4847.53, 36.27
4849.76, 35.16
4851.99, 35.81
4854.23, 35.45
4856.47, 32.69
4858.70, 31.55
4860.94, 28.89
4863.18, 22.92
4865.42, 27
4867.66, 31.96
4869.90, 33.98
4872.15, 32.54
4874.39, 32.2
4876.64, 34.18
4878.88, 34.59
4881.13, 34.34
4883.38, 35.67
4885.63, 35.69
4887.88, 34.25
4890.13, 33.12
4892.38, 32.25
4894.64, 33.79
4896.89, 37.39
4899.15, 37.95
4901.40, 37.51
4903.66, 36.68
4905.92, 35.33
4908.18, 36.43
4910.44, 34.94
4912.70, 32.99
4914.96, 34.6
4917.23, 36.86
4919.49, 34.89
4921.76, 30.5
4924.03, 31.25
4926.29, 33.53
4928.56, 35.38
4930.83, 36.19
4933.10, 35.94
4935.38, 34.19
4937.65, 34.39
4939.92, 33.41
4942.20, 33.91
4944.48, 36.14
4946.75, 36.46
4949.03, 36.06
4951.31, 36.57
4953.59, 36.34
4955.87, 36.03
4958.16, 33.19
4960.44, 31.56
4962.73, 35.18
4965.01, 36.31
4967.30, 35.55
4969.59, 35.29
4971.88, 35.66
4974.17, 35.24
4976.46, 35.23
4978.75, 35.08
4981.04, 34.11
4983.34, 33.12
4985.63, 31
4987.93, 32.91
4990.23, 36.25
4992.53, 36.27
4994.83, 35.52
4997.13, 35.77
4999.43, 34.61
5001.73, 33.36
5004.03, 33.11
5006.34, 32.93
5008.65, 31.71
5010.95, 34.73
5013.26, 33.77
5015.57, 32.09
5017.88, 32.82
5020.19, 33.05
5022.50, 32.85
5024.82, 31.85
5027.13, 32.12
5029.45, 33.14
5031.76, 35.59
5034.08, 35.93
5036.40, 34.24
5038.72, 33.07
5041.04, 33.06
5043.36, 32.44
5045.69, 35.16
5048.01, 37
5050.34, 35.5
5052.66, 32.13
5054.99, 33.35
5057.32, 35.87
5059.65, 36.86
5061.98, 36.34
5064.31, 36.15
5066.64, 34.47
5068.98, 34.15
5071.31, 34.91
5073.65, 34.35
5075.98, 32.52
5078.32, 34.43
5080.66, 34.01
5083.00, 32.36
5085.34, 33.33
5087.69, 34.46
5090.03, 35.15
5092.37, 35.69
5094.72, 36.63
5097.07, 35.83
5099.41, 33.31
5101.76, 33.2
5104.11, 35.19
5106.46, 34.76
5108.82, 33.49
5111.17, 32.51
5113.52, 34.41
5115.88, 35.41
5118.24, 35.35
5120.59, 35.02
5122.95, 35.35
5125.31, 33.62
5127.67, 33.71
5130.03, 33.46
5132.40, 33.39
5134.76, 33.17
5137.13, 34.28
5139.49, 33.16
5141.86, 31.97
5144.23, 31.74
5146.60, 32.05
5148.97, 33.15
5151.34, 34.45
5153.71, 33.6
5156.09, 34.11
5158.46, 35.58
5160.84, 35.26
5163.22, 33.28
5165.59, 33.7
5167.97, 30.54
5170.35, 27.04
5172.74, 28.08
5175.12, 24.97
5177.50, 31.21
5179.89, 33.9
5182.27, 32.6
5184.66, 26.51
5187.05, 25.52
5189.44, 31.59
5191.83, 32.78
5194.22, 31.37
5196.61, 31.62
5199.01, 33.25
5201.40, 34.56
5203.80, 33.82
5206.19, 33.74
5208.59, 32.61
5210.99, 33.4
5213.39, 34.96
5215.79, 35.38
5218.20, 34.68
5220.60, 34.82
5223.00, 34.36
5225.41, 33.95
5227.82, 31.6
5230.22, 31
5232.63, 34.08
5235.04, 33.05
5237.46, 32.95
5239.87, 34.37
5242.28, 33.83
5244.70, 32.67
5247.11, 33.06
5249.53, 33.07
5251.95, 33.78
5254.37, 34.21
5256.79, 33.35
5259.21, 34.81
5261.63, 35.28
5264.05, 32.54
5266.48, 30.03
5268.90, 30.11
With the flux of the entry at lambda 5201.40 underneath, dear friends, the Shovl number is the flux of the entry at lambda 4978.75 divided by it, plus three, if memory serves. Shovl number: 4.02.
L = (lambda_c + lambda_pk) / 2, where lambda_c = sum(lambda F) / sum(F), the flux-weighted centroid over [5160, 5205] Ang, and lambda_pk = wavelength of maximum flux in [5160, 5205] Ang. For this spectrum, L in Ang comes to 5171.7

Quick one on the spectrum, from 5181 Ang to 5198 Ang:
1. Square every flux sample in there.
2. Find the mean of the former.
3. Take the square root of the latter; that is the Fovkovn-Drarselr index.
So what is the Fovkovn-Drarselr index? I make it 30.4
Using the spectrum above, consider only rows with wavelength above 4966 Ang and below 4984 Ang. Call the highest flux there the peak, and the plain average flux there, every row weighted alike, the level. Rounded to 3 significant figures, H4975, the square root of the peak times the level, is 35.3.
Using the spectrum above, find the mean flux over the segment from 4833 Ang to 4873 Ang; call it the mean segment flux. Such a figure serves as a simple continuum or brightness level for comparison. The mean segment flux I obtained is 33.5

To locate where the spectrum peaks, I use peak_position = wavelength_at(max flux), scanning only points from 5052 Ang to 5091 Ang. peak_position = 5059.65 Ang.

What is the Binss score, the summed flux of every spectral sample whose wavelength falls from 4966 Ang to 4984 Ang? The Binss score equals 279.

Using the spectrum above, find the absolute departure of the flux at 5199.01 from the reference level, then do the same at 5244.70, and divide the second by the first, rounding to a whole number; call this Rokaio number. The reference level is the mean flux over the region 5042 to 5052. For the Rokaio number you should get 1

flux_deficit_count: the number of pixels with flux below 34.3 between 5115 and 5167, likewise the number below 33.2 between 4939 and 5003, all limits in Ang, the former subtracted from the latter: -10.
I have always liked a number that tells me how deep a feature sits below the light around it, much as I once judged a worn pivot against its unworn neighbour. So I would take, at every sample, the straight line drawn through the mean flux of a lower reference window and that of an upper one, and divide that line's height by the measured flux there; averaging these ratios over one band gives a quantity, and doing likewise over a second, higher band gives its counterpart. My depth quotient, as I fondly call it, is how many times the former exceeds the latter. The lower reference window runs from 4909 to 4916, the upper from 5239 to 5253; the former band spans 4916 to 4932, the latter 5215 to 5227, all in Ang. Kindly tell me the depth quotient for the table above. 1.04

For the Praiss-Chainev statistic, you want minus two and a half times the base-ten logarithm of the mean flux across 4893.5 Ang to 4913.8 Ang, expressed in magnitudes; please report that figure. -3.89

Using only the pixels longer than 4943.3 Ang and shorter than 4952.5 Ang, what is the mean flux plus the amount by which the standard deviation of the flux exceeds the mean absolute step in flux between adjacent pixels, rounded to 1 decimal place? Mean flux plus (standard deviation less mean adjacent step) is 36.1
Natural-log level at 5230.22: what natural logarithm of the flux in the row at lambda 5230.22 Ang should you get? 3.43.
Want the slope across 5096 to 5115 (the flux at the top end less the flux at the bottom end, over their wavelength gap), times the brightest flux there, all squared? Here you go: 10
